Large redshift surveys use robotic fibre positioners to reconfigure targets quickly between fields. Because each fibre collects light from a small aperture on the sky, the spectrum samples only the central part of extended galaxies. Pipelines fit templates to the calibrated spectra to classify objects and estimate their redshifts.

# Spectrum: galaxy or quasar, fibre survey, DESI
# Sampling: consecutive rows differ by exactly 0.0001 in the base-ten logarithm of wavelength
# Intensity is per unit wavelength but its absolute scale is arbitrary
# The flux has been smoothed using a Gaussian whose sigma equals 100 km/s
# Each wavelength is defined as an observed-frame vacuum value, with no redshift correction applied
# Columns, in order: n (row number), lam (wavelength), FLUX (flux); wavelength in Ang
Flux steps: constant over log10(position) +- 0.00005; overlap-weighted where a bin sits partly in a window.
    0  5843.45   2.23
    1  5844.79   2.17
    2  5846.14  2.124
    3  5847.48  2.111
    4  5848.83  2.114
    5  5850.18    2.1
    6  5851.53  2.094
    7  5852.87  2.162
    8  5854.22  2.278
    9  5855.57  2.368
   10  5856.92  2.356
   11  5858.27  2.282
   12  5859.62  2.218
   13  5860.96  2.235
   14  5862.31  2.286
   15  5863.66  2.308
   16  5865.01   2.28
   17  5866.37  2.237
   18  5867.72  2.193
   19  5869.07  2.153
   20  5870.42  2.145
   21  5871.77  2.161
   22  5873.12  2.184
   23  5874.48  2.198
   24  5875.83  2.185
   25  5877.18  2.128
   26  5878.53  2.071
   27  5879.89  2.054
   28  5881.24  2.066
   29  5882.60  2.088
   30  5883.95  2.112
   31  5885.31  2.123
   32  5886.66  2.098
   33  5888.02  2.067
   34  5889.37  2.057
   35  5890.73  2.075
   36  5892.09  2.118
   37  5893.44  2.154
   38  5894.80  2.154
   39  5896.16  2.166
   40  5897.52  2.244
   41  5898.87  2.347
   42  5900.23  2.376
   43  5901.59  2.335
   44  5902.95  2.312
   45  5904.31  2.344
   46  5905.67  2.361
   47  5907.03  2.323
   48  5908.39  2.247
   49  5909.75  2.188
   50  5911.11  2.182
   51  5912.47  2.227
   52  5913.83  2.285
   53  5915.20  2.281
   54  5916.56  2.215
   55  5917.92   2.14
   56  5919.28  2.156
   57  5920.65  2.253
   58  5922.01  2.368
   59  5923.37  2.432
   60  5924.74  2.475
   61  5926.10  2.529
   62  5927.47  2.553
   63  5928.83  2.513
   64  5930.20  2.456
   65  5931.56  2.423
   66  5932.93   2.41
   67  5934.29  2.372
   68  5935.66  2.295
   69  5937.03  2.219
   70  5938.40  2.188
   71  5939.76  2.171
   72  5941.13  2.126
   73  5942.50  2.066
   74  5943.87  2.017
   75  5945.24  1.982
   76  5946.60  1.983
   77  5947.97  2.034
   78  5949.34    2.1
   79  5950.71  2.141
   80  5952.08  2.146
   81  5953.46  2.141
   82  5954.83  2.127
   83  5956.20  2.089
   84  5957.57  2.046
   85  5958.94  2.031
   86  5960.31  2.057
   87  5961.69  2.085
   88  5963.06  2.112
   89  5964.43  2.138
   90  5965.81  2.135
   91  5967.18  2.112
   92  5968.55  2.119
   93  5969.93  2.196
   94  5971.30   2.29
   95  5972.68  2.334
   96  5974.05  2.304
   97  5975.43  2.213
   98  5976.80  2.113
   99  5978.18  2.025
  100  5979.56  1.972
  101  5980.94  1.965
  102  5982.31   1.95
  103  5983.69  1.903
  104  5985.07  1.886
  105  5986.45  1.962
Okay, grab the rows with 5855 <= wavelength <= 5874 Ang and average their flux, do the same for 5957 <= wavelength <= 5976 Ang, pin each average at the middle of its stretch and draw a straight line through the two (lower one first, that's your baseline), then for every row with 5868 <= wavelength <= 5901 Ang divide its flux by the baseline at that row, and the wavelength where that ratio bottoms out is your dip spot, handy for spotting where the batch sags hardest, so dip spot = 5879.89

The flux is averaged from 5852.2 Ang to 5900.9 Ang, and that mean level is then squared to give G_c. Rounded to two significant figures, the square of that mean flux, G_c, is 4.8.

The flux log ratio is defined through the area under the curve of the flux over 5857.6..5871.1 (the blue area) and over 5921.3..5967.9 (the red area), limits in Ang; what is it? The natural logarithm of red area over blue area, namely 1.2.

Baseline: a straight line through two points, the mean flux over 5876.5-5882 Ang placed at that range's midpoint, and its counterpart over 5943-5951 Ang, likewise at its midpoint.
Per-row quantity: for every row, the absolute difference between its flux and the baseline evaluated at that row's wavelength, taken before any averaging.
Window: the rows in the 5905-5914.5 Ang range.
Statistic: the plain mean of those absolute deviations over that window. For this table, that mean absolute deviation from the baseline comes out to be 0.20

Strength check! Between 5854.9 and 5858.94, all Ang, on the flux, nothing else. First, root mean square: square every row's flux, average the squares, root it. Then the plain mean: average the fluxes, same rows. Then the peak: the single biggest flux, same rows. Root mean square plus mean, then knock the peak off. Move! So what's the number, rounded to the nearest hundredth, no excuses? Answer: 2.30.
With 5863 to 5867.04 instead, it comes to 2.24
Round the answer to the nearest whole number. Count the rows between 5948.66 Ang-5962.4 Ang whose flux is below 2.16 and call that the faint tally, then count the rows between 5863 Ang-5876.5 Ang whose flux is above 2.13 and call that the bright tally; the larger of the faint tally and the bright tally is 10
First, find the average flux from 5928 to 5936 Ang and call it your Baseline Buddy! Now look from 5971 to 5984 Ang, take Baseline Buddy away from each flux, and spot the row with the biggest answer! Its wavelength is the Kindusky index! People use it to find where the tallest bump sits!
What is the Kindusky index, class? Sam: 5972.68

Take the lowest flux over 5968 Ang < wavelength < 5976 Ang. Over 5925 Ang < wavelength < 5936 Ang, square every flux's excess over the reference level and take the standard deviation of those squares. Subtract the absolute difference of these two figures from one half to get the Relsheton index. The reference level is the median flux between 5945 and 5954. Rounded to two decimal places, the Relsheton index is -1.56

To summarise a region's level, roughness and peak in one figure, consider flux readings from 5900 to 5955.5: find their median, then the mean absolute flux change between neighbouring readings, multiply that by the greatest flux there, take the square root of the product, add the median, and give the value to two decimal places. 2.58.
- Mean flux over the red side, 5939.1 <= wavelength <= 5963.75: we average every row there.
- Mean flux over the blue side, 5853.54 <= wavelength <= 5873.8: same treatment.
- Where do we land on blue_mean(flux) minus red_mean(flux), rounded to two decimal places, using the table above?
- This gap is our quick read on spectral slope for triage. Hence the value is 0.16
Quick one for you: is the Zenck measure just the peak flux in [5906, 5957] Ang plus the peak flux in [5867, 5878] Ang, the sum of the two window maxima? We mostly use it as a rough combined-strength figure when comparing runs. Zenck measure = 4.75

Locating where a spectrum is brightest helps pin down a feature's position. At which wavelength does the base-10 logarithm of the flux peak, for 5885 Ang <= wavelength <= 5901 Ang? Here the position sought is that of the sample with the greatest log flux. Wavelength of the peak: 5900.23 Ang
